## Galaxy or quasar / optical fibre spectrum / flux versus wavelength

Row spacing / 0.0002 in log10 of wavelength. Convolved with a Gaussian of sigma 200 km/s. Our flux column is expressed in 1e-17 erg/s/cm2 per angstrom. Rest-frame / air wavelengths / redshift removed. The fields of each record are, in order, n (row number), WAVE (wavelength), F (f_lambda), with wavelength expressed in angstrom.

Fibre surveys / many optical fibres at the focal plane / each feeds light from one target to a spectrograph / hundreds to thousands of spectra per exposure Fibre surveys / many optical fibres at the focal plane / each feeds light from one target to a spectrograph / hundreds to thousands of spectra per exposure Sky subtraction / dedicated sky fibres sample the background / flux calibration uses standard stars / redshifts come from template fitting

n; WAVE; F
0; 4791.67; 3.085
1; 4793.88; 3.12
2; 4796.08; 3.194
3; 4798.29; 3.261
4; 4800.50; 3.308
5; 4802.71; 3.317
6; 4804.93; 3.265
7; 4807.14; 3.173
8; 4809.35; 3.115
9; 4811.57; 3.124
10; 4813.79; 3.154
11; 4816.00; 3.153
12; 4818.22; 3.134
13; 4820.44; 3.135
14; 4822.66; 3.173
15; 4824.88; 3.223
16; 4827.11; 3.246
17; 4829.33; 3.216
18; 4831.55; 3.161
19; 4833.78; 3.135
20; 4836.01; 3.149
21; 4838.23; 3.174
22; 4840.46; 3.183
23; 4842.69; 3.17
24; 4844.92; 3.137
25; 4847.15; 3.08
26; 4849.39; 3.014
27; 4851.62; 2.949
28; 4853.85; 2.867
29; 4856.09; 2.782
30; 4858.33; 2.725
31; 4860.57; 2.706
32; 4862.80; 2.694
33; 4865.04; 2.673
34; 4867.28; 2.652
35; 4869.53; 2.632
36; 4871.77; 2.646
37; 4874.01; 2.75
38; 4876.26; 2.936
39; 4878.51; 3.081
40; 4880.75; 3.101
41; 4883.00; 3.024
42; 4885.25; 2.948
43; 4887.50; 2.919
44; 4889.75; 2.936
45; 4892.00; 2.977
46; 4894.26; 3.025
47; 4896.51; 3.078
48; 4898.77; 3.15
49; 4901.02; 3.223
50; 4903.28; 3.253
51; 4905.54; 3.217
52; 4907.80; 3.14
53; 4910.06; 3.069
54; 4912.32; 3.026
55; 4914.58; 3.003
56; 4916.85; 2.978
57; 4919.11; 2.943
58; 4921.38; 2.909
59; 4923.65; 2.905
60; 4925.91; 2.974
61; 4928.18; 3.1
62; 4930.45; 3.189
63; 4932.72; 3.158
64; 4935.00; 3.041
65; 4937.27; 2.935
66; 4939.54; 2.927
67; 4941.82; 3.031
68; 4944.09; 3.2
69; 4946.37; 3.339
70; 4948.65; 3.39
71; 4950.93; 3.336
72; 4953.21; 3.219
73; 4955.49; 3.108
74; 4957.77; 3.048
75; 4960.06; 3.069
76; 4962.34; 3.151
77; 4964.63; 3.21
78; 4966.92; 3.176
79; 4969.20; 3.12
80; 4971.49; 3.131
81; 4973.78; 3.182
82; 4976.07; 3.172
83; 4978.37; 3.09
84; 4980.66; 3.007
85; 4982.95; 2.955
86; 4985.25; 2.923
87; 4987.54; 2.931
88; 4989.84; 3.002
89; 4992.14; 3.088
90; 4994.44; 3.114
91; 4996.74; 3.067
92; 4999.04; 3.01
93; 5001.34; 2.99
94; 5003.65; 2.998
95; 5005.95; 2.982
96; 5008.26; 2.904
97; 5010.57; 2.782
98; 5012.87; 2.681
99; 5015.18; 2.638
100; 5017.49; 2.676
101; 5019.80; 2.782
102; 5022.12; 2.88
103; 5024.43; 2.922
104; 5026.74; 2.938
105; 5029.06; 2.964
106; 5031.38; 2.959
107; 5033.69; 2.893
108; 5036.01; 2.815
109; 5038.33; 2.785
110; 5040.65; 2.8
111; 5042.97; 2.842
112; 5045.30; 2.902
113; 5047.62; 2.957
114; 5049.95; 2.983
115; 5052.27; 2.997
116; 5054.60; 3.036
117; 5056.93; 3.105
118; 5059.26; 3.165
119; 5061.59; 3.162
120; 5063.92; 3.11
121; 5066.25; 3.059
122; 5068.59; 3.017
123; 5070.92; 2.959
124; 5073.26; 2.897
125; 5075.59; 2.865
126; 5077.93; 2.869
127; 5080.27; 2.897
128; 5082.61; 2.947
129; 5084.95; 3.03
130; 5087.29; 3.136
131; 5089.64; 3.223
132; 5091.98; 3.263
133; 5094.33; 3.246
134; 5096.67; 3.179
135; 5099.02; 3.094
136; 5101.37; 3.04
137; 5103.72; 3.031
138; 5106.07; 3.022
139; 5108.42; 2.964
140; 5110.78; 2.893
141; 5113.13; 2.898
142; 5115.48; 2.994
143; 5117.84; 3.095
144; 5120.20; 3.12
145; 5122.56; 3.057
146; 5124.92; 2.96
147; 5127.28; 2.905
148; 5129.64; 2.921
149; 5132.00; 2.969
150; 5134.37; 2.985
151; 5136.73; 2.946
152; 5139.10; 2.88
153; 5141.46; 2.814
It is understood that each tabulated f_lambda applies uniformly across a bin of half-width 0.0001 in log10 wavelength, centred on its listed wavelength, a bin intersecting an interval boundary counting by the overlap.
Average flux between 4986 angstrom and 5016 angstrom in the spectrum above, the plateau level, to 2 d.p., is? 2.94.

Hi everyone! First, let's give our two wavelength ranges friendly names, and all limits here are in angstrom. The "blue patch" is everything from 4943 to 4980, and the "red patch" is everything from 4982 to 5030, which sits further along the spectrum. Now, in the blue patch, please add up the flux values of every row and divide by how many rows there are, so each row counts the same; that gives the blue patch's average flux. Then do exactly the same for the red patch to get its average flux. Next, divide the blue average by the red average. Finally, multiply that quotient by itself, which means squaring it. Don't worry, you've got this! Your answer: 1.19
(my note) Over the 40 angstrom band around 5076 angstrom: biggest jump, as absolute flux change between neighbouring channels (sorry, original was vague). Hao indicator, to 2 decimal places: 0.11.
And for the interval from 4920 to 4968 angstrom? 0.17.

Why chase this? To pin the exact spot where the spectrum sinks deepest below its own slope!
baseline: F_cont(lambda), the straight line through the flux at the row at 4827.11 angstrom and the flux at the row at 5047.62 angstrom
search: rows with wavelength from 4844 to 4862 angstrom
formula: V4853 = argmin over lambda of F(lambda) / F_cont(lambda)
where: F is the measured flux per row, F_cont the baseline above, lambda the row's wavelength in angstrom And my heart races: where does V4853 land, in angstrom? 4860.57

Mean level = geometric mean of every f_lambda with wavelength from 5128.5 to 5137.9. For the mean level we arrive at 2.96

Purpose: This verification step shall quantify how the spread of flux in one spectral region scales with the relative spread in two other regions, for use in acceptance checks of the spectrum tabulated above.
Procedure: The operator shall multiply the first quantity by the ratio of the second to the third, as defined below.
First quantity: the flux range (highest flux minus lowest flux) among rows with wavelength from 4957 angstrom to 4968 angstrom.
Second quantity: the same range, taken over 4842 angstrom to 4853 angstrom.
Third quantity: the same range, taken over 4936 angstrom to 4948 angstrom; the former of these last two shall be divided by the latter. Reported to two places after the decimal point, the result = 0.09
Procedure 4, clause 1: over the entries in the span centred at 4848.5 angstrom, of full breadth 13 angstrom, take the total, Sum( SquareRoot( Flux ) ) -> 10.5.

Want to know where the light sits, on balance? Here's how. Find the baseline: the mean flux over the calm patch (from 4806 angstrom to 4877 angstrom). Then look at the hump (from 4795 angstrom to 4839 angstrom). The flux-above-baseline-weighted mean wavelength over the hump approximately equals 4815.4 angstrom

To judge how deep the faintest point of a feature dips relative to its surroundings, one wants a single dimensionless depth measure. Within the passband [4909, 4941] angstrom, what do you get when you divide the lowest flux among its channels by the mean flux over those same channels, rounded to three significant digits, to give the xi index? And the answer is 0.965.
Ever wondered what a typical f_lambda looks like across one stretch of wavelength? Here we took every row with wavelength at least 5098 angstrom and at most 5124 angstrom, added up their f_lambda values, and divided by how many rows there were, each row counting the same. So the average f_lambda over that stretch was 3.02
